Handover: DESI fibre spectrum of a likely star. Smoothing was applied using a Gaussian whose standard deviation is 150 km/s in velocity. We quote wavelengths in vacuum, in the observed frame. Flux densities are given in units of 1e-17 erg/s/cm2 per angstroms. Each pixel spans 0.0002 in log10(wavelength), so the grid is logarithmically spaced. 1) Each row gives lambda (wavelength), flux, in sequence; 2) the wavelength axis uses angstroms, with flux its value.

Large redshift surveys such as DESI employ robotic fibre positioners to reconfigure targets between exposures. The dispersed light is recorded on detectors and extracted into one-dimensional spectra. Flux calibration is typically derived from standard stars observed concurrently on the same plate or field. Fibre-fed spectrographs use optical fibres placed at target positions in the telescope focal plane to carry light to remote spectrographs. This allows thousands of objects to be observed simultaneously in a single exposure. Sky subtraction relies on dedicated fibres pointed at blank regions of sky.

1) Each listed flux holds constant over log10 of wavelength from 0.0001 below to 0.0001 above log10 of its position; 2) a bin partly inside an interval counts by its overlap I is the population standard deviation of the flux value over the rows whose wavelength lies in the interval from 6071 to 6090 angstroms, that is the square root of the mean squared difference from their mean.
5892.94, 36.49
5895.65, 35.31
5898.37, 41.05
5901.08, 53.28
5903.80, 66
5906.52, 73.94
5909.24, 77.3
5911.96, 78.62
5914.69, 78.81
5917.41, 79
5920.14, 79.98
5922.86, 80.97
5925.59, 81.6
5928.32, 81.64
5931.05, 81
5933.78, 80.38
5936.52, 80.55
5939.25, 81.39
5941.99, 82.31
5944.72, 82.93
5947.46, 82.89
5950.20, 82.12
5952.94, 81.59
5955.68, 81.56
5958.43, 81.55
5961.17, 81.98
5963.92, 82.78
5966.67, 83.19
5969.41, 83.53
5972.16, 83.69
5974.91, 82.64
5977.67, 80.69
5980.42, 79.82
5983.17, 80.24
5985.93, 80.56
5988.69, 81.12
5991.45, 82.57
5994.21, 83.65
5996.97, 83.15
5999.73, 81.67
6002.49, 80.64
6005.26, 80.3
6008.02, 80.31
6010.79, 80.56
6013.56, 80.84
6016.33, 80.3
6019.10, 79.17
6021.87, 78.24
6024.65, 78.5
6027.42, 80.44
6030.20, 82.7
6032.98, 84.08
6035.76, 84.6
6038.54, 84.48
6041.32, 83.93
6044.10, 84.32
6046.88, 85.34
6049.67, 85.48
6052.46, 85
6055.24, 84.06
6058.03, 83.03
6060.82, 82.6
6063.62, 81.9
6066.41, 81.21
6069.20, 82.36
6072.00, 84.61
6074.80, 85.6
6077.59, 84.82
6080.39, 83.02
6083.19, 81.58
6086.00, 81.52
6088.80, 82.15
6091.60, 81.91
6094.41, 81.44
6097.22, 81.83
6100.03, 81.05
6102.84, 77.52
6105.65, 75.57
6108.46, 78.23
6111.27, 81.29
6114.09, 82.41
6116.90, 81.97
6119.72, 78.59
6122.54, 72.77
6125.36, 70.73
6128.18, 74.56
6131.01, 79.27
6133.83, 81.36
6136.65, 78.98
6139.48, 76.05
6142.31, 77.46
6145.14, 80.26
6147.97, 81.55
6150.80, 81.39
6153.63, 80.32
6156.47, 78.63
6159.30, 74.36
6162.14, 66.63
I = 1.55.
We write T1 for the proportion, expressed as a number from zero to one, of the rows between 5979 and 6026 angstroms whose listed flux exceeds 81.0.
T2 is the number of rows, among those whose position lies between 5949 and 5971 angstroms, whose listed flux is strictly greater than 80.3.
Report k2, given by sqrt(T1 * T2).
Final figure 1.5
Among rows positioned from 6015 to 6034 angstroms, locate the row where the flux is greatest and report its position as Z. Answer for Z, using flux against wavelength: 6032.98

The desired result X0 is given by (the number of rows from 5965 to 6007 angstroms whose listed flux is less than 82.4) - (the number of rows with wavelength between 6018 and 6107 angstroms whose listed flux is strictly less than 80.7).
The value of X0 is 2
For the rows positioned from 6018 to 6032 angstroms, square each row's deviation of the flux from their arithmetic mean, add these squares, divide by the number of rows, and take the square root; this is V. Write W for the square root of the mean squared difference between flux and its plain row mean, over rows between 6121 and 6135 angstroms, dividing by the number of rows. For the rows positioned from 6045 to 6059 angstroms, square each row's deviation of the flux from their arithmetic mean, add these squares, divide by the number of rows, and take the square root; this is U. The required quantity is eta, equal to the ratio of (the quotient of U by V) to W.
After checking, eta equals 0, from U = 0.9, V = 1.6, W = 4.0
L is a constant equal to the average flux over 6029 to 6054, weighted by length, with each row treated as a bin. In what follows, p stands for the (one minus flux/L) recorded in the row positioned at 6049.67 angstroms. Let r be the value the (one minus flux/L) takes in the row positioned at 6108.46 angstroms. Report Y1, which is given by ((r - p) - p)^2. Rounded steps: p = -0.012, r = 0.07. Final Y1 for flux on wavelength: 0.010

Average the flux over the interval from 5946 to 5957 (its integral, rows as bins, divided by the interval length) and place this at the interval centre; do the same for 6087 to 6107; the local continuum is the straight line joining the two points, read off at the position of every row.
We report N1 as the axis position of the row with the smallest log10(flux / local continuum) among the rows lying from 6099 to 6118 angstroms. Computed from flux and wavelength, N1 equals 6105.65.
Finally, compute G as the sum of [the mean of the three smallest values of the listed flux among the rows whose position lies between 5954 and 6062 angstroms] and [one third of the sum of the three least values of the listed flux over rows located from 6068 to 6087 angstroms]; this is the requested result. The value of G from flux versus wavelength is 160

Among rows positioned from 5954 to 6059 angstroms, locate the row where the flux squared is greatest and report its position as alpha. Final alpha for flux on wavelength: 6049.67 angstroms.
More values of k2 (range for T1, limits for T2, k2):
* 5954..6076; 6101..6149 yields 1.8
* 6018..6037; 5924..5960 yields 2.4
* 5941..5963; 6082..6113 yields 2.8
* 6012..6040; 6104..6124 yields 1.1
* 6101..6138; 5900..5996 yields 2.8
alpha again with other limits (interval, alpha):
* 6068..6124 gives 6074.80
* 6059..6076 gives 6074.80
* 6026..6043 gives 6035.76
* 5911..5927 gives 5925.59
